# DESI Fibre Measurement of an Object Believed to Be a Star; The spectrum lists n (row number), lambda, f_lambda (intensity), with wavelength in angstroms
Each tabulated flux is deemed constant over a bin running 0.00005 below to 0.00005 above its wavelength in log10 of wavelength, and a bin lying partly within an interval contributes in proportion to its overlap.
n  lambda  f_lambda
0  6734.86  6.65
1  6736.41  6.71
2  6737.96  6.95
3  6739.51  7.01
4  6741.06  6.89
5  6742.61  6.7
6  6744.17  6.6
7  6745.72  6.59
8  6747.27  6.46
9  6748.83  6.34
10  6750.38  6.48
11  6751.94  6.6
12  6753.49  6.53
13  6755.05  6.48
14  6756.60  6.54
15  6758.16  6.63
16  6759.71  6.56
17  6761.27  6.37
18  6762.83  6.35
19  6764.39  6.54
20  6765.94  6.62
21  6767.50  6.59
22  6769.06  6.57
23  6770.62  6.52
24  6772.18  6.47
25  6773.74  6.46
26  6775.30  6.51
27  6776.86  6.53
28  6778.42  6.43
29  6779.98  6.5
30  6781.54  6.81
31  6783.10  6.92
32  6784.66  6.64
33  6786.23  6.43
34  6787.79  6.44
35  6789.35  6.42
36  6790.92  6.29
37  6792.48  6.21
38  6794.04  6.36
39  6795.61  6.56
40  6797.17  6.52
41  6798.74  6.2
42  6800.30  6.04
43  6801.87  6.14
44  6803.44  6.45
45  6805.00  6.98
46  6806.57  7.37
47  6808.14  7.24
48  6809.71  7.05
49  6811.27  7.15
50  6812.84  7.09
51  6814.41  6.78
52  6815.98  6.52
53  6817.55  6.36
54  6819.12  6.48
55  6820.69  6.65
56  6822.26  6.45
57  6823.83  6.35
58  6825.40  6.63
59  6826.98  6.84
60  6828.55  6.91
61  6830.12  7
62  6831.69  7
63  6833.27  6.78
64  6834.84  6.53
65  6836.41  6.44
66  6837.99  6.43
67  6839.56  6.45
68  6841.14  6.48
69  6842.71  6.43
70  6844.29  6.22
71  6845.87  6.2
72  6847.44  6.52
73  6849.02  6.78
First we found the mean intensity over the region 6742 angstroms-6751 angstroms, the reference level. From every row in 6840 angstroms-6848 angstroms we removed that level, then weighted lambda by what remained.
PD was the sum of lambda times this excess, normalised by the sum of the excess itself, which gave 6844.6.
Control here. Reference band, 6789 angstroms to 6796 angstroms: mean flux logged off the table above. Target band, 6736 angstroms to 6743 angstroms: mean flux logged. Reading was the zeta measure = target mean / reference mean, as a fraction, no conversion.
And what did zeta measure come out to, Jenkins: 1.08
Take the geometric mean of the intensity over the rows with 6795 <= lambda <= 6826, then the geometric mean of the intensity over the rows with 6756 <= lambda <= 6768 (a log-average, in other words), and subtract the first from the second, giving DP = -0.12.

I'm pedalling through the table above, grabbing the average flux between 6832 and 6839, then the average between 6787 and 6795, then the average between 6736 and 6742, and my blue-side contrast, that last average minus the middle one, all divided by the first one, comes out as 0.08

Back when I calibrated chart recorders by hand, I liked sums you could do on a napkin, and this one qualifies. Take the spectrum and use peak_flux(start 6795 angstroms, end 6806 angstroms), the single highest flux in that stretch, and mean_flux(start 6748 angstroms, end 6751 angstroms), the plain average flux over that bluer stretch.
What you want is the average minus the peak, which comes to -0.6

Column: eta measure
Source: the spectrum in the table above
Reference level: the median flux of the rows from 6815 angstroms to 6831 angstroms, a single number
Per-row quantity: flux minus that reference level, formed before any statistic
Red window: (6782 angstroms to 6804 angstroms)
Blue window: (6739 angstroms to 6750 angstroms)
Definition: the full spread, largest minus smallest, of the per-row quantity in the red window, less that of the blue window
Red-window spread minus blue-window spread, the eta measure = 0.2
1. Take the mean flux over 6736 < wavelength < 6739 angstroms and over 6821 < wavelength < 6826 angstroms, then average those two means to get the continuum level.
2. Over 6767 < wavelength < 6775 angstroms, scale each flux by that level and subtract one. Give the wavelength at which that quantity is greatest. 6767.50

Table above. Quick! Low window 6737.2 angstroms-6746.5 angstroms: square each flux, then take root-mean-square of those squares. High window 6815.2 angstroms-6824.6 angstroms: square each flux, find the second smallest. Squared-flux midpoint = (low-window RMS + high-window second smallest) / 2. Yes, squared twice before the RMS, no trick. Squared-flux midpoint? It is 43.3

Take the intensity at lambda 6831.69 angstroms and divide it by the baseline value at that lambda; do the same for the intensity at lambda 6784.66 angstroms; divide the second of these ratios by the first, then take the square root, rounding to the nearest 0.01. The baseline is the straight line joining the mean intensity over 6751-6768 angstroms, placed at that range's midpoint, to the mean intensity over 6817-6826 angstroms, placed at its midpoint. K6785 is 0.97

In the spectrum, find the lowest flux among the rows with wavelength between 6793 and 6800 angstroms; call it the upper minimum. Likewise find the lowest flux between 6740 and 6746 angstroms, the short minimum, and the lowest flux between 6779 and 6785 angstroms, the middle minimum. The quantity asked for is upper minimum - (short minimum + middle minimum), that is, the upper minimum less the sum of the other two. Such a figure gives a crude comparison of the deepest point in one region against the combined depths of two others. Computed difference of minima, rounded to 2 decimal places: -6.89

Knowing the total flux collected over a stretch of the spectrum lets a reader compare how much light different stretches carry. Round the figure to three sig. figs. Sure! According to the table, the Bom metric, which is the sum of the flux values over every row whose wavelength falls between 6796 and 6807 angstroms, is 45.7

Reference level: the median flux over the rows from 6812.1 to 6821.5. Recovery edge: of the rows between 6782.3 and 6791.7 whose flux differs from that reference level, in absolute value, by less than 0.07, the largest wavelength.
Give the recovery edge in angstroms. 6784.66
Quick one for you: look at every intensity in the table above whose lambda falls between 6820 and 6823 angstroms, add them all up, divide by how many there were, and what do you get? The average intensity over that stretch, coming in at 6.550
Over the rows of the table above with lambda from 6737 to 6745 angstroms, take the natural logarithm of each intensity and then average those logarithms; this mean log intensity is 1.92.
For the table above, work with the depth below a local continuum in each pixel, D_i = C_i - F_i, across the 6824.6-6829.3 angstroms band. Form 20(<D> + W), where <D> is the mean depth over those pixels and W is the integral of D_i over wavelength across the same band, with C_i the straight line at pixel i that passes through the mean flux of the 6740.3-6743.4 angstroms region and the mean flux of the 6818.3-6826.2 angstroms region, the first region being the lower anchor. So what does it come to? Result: -34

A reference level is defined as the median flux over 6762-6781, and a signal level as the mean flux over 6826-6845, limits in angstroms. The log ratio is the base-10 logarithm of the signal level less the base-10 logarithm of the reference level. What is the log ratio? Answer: 0.007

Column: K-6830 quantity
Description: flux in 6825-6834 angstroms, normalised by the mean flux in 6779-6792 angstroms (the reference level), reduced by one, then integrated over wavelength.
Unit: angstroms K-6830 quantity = 0.44 angstroms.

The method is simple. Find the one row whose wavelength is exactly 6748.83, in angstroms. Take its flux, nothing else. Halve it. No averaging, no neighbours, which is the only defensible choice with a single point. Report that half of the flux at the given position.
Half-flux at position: 3.17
